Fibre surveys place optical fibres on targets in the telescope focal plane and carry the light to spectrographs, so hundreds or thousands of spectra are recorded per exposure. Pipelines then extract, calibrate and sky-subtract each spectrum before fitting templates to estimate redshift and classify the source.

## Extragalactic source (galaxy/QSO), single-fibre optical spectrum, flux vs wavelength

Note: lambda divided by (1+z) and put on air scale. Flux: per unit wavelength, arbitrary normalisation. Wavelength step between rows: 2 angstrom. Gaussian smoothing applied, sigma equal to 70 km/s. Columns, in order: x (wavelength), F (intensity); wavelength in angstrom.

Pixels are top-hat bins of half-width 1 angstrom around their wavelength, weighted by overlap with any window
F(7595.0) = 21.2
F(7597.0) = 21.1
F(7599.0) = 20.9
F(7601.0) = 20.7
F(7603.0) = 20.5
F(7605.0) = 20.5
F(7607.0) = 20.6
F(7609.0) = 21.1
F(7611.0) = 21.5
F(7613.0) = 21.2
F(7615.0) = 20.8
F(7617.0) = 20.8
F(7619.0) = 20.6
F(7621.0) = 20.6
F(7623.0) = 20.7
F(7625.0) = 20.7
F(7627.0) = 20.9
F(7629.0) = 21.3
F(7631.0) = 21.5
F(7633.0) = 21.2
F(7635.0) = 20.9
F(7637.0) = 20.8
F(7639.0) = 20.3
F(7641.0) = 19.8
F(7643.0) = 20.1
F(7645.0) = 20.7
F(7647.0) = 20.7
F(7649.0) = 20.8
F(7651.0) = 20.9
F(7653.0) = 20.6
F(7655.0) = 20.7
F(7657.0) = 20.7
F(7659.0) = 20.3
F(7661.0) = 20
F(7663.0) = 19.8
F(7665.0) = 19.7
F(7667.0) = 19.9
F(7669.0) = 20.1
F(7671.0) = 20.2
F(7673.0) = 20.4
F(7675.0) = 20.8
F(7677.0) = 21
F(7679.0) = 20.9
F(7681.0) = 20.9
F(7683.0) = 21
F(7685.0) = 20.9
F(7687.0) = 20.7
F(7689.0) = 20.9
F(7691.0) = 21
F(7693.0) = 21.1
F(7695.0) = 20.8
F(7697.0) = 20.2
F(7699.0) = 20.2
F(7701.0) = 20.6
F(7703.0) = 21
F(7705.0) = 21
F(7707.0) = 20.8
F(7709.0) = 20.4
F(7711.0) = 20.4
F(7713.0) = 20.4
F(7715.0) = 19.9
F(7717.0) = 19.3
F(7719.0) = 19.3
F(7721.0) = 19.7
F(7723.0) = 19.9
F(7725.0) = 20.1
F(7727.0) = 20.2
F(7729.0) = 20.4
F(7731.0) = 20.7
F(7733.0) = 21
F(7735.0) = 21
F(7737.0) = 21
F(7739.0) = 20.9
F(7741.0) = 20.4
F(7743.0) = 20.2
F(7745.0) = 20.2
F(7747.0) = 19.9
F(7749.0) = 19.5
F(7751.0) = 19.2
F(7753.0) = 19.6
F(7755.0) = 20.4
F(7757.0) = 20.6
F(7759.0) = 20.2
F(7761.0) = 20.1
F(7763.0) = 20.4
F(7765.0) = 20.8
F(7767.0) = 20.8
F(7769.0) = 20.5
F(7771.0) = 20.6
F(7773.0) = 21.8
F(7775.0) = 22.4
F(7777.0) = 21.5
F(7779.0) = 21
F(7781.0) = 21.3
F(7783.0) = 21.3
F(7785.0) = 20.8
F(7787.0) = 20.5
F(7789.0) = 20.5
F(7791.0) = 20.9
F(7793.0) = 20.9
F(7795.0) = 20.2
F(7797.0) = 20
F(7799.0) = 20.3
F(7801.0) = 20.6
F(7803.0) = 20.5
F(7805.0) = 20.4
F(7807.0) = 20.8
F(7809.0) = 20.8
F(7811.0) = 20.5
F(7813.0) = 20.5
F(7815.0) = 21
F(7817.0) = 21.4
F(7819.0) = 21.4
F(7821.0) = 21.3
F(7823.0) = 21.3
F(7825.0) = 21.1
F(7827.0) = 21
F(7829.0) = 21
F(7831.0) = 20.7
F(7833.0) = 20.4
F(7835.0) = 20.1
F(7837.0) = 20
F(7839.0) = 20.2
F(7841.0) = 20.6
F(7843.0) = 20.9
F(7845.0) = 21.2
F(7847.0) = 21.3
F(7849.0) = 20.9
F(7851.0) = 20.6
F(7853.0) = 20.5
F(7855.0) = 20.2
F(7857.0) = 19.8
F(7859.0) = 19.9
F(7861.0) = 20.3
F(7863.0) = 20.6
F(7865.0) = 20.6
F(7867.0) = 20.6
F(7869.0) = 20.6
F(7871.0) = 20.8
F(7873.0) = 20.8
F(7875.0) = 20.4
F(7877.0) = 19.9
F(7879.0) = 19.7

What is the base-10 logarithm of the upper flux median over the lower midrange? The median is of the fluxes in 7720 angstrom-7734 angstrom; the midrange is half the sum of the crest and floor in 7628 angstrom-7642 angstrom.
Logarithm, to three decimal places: -0.010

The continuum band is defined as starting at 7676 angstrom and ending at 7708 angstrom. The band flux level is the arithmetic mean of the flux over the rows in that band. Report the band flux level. 20.8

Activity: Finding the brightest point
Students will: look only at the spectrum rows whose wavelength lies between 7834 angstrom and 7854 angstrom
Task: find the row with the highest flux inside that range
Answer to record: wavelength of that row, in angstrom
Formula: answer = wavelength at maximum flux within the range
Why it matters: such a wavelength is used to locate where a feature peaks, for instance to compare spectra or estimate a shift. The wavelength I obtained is 7847.0 angstrom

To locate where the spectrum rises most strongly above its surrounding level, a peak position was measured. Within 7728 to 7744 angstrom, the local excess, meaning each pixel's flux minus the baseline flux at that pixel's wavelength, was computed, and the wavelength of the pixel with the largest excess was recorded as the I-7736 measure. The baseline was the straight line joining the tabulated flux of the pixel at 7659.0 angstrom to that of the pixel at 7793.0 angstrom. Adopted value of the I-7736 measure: 7733.0 angstrom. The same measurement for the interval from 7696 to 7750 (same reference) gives 7703.0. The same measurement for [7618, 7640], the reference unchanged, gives 7631.0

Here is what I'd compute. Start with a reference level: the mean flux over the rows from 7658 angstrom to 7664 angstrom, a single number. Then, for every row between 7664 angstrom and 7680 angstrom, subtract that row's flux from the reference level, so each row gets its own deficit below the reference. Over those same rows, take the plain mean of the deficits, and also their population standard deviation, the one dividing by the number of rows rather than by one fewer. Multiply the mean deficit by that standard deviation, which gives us -0.15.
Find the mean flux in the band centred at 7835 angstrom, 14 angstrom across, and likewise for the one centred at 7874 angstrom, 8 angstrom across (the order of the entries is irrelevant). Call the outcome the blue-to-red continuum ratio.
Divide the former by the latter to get 0.998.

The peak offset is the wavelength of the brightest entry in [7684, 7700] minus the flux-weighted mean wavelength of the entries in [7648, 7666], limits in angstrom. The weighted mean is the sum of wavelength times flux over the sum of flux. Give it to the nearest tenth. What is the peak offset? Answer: 36.1 angstrom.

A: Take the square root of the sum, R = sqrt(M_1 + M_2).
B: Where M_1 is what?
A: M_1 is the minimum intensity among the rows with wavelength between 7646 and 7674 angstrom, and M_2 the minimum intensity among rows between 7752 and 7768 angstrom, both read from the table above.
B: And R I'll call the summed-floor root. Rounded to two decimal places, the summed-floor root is 6.27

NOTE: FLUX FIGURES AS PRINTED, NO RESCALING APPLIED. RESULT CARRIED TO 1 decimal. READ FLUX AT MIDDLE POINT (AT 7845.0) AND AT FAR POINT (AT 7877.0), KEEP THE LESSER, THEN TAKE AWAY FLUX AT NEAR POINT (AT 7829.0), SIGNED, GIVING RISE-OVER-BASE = -1.1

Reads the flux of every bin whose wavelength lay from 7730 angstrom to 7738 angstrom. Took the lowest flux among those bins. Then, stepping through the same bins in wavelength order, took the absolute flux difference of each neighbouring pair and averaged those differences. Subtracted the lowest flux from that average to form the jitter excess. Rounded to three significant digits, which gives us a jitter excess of -20.6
